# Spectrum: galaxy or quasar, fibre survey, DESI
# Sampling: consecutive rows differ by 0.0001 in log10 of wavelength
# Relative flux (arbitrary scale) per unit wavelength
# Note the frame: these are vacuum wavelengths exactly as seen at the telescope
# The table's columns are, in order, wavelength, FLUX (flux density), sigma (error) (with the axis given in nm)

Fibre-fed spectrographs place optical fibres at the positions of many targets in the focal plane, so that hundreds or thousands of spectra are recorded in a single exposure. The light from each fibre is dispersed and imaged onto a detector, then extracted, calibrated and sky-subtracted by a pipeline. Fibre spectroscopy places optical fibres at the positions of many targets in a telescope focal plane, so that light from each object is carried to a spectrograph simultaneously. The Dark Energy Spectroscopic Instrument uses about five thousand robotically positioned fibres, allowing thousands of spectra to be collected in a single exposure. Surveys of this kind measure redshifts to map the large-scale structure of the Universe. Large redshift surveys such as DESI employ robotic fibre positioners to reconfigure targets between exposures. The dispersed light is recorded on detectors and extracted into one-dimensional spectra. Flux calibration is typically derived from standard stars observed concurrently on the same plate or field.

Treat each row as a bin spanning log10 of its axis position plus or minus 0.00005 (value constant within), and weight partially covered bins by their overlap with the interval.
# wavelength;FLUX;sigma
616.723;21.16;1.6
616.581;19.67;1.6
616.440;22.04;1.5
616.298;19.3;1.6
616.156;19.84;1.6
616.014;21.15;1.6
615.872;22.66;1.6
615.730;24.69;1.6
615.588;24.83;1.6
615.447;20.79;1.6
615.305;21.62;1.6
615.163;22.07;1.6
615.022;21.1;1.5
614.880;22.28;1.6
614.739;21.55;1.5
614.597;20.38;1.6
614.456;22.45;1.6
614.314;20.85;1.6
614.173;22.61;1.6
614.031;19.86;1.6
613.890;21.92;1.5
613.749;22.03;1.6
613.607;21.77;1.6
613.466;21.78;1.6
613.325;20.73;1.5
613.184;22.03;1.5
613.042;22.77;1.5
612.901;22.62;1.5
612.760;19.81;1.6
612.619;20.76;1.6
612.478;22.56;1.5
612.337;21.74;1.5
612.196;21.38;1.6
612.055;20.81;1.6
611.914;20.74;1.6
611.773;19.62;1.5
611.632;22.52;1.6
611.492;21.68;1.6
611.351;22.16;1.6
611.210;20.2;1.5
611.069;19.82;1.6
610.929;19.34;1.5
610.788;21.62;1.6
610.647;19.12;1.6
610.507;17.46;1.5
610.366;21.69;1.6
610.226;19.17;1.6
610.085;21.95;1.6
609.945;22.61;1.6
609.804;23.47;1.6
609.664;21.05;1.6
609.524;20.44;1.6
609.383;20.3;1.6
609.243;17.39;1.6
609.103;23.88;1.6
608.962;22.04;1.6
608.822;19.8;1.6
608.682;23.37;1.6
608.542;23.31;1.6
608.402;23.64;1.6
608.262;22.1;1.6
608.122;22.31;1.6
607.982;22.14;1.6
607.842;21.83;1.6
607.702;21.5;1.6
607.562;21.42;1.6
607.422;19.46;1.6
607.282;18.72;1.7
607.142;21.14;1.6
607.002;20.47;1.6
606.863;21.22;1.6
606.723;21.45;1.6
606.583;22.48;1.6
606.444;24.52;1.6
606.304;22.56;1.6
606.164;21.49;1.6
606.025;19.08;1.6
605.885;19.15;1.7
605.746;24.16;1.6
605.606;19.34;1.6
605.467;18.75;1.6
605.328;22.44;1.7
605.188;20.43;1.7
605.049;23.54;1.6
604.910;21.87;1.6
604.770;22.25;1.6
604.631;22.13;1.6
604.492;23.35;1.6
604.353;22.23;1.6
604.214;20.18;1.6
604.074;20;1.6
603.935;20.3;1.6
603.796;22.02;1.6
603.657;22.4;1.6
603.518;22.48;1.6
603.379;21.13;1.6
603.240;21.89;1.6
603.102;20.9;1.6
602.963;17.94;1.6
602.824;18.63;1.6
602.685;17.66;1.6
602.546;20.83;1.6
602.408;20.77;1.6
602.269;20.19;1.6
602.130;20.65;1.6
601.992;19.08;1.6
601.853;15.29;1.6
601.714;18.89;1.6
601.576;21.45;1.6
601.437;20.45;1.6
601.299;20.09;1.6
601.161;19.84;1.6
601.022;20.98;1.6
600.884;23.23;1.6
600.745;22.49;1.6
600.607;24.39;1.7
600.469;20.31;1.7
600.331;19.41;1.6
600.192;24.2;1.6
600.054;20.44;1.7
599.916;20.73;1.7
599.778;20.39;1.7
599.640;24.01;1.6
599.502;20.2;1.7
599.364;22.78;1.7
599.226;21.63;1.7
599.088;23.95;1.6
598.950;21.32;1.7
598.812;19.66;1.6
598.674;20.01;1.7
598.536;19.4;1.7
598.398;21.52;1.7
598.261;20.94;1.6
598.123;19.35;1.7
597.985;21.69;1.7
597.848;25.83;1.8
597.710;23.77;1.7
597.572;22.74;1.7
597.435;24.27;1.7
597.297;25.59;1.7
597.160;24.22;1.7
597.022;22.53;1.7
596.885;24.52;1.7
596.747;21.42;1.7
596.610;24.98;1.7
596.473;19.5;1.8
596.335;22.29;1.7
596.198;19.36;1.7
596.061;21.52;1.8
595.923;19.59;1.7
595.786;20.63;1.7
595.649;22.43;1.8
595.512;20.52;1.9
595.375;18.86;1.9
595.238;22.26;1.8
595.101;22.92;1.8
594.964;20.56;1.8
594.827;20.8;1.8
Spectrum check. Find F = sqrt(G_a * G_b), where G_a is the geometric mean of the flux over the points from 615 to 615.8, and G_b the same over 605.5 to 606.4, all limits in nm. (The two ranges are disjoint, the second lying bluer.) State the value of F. 21.7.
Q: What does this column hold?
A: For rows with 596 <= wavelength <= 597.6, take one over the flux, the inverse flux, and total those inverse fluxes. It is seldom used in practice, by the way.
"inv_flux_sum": 0.53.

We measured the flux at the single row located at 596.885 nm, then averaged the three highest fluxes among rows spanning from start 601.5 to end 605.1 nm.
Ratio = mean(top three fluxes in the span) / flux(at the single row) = 0.94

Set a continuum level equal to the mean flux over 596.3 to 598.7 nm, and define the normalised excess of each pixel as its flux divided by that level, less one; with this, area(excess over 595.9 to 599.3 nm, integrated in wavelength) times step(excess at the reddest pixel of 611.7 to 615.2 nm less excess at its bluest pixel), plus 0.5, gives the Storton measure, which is 0.493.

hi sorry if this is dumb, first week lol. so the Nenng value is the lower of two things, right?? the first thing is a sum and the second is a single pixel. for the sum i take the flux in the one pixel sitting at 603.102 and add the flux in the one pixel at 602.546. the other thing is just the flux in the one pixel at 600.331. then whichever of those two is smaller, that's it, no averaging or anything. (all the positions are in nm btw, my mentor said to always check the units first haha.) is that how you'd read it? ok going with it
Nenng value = 19.4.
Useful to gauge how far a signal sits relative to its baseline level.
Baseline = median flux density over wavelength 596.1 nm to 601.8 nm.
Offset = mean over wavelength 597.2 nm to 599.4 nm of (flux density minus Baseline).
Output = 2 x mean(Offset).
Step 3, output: 1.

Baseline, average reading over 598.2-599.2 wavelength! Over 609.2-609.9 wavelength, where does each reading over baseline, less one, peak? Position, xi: 609.804 nm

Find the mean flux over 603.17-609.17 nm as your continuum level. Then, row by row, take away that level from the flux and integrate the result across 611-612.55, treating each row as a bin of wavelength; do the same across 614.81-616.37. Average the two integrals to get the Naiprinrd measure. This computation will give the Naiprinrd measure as -0.2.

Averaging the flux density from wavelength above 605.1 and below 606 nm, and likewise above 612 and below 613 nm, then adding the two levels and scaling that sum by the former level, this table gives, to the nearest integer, 872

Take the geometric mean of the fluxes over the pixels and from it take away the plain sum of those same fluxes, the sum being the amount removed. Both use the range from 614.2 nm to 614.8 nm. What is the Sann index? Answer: -63.9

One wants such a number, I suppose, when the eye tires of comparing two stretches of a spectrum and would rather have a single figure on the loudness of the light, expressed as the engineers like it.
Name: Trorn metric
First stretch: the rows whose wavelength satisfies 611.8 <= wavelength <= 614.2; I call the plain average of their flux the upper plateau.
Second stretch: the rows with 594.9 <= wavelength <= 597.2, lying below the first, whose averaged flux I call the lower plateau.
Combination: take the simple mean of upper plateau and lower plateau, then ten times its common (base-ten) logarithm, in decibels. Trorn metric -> 13.3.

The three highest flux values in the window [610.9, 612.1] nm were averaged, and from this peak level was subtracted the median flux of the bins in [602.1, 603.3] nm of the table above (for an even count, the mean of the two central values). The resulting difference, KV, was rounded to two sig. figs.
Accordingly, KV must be 1.5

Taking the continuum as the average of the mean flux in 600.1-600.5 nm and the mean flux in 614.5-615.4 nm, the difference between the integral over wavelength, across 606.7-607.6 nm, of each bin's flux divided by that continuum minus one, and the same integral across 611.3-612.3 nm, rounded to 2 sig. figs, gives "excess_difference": -0.033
